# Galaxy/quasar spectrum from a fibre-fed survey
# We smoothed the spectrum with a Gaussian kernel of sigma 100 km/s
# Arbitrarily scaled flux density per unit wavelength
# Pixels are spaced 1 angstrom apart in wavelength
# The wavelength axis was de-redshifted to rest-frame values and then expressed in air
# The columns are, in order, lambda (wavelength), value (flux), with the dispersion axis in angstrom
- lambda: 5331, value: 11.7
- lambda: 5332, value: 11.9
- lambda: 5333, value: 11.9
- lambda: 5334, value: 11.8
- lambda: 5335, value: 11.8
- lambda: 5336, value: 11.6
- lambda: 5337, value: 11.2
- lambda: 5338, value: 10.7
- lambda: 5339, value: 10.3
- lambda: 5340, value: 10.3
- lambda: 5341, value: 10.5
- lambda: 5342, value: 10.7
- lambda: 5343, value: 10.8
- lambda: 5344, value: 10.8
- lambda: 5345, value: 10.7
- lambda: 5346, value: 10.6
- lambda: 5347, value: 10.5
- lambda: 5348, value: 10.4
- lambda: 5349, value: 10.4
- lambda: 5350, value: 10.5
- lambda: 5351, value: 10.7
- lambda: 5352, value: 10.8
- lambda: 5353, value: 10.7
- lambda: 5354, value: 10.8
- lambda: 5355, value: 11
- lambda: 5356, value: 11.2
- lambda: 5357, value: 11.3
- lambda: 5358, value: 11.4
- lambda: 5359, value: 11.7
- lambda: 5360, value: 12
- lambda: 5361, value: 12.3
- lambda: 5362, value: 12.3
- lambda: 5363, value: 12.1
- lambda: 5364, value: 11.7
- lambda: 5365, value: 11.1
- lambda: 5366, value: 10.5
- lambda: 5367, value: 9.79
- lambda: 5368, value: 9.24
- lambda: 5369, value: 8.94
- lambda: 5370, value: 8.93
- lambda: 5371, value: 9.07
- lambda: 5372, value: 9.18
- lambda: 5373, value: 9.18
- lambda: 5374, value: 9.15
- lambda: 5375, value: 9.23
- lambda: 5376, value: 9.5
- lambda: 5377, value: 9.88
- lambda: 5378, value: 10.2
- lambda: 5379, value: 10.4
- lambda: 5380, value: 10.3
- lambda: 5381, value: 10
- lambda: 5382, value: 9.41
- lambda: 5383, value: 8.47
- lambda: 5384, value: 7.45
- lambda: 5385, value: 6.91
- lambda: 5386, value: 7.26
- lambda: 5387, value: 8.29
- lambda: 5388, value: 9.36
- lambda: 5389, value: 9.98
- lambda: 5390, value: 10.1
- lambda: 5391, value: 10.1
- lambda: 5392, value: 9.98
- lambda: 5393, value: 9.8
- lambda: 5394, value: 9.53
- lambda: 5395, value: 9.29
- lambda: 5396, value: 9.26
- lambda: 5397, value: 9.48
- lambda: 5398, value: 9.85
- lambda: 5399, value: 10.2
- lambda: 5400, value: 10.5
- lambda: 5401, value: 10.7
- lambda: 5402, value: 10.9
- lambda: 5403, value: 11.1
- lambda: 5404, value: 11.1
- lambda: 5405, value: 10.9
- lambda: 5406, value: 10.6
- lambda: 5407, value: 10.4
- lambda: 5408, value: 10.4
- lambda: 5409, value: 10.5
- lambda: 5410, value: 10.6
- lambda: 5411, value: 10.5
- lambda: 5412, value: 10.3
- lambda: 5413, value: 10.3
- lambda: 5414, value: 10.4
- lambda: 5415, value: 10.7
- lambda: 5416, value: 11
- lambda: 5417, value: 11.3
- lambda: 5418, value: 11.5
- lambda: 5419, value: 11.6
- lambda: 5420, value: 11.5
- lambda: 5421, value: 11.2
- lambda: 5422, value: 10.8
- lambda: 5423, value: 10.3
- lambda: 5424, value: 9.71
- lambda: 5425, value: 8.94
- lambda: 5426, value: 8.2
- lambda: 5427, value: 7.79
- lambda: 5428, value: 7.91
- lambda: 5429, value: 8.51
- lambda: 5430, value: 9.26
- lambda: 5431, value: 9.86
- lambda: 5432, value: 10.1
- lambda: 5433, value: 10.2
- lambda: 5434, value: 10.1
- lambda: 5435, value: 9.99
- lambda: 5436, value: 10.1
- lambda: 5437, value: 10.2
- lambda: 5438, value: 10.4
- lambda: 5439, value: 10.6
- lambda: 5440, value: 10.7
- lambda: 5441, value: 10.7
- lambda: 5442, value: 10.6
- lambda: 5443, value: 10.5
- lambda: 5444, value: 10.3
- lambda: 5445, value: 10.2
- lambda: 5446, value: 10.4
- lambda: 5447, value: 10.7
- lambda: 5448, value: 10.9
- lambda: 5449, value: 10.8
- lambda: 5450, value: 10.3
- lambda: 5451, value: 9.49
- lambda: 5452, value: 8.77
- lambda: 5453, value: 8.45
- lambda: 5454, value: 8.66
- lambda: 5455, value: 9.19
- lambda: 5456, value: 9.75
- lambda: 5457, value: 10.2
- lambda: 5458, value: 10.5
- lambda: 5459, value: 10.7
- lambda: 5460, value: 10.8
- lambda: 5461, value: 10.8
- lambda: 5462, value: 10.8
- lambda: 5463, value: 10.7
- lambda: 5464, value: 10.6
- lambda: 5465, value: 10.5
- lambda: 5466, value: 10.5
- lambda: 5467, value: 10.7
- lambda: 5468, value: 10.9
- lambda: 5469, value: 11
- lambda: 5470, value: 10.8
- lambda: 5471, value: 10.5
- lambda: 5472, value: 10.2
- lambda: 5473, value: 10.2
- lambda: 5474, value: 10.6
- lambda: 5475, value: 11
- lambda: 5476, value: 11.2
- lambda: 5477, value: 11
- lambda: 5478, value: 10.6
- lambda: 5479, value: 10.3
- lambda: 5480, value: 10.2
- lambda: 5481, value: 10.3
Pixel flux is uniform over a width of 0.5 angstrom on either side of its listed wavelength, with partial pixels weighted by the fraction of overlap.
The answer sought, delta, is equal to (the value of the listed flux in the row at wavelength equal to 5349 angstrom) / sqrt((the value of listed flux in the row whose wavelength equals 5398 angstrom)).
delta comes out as 3.31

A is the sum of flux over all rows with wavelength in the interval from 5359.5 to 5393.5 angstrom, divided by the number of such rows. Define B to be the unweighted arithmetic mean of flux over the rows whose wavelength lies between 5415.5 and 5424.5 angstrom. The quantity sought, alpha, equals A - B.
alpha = -1.2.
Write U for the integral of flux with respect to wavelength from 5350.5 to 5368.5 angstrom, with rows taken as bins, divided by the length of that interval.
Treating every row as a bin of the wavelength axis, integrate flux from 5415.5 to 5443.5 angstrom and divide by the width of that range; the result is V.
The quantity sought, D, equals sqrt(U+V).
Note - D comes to 4.61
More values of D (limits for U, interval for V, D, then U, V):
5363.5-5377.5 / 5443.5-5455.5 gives 4.42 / 9.7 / 9.8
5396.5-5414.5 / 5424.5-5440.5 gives 4.48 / 10.5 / 9.6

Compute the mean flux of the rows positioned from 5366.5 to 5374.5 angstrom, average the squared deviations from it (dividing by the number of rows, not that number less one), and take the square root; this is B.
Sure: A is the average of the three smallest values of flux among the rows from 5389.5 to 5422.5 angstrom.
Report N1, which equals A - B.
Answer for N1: 9.1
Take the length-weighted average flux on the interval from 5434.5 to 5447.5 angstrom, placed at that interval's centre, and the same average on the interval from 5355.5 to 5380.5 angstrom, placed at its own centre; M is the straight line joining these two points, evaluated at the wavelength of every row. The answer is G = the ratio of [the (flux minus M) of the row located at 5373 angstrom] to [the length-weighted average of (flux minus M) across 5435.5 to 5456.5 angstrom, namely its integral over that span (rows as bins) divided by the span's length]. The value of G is 3.7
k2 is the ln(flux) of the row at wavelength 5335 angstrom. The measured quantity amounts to 2.47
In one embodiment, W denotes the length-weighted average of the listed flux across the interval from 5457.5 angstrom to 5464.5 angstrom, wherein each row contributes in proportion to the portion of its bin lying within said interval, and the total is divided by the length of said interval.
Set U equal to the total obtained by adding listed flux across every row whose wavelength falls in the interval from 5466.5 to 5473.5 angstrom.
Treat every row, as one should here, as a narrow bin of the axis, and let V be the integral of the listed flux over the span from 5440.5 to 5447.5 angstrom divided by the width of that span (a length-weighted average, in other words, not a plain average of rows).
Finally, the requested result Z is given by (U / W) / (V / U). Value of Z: 49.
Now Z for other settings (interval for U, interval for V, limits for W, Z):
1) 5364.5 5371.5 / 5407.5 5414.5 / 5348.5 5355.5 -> 41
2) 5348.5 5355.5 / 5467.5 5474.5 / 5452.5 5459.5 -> 55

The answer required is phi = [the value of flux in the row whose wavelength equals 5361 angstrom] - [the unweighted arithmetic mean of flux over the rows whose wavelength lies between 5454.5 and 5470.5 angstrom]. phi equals 1.8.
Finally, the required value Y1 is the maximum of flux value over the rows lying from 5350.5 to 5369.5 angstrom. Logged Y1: 12.3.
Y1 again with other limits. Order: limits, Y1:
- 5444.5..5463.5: 10.9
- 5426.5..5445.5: 10.7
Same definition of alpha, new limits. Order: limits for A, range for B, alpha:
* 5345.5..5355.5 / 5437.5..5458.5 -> 0.5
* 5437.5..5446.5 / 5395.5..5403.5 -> 0.2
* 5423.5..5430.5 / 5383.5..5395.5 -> -0.4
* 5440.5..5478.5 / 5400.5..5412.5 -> -0.3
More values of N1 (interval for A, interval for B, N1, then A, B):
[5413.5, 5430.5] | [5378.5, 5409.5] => 6.9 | 8.0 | 1.1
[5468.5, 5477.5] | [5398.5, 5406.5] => 10.0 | 10.3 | 0.3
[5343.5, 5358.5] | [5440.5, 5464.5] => 9.7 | 10.4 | 0.7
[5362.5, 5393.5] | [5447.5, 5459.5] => 6.4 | 7.2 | 0.8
